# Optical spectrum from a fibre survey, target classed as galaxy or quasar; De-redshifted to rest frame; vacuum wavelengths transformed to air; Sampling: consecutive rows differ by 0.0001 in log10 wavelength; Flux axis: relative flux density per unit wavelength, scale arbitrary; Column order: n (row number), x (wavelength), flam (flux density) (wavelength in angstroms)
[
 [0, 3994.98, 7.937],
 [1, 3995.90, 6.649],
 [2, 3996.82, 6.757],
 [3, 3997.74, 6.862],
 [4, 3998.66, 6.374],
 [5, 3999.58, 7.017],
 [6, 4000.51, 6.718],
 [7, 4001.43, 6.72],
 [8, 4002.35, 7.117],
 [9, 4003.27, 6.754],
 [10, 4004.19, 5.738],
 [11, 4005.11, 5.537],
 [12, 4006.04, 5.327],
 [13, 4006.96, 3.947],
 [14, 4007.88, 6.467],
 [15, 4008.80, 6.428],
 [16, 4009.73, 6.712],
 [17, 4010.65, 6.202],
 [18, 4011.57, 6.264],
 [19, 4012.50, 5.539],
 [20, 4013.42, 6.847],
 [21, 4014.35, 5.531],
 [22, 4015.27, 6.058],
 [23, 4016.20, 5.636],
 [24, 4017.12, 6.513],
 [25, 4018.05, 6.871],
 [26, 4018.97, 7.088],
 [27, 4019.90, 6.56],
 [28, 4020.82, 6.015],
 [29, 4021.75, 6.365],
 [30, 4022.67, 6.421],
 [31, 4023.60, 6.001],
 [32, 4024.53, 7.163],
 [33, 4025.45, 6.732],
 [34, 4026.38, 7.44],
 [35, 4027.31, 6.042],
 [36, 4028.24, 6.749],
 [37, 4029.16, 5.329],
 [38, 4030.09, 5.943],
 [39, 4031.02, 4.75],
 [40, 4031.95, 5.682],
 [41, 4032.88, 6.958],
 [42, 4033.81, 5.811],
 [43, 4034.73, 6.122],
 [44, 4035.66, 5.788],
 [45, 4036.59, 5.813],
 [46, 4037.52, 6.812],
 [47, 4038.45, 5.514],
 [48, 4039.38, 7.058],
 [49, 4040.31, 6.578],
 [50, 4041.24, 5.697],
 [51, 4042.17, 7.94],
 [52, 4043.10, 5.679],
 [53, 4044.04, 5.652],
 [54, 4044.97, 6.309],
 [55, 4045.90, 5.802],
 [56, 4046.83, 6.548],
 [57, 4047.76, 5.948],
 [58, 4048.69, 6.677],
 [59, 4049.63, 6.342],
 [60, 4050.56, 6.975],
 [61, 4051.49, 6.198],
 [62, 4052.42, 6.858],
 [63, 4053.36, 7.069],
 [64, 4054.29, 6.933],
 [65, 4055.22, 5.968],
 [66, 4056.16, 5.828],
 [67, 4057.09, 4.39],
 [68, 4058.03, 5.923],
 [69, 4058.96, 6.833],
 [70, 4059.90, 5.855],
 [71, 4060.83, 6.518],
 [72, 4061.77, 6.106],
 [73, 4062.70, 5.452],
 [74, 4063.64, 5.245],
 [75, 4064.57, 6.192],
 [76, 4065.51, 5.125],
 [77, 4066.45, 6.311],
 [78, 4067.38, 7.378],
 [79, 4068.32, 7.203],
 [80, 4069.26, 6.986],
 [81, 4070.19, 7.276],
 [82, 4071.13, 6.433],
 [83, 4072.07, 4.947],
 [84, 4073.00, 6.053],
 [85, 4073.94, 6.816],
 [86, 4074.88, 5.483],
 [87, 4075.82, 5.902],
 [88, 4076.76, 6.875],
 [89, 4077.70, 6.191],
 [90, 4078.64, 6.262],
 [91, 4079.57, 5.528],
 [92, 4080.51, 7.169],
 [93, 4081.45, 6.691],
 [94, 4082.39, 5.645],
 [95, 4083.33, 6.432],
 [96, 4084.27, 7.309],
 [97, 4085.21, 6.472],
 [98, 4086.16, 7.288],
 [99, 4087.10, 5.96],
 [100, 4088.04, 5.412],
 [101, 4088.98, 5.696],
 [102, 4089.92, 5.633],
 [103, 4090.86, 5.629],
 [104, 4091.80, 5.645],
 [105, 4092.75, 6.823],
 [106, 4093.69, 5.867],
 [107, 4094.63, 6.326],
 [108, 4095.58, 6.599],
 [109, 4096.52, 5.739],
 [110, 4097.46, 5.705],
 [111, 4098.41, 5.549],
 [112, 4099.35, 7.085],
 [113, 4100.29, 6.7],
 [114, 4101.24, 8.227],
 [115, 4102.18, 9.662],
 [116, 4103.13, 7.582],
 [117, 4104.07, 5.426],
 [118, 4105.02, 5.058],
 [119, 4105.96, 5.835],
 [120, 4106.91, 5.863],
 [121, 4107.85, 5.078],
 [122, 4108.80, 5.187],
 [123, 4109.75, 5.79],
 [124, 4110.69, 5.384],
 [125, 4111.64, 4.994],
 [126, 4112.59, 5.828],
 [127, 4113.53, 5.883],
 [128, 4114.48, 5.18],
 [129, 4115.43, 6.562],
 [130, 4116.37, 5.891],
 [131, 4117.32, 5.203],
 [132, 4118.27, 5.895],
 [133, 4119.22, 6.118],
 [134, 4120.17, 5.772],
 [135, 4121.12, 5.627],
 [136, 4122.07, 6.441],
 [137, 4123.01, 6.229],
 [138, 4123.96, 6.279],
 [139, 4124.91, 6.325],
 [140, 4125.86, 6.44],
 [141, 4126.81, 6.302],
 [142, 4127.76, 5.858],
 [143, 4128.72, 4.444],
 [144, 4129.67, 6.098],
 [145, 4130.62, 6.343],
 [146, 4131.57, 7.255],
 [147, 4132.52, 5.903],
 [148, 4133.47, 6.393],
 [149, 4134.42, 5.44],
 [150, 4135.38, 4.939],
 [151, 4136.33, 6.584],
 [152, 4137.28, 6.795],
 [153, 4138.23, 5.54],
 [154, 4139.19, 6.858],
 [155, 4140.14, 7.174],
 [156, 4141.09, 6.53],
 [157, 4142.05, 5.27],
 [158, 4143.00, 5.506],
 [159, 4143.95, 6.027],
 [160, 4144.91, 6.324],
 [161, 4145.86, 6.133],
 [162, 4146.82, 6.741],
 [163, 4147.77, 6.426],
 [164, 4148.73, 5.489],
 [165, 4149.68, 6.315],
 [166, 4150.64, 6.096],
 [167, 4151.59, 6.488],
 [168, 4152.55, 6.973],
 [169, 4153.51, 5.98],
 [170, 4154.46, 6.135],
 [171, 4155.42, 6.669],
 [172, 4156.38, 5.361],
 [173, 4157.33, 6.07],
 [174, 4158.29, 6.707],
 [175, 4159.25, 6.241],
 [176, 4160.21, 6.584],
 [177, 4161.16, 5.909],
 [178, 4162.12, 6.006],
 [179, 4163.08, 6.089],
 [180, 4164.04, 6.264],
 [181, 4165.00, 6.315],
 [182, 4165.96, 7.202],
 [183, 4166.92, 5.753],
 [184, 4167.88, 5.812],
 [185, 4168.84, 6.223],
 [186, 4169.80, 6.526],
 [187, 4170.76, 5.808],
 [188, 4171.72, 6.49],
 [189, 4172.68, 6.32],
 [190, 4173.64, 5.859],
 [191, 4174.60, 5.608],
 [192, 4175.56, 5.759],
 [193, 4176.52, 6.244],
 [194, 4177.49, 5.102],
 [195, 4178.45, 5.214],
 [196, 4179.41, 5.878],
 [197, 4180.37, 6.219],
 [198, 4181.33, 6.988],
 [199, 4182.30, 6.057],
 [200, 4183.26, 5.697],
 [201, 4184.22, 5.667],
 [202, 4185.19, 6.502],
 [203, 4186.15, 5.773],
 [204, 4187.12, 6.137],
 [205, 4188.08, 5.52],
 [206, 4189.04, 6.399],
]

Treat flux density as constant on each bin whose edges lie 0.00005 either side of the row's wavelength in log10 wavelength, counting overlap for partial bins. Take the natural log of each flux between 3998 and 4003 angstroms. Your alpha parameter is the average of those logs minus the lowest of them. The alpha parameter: 0.06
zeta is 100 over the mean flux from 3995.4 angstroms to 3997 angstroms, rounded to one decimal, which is 14.9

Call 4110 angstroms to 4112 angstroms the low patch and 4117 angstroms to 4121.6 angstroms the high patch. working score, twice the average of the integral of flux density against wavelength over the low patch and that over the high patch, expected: 37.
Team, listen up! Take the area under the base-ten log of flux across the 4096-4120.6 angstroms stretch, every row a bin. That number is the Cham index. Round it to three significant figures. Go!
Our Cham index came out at 19.1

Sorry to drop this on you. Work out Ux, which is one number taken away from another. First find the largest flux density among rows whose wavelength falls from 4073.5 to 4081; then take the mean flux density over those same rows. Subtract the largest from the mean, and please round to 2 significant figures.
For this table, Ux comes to -0.89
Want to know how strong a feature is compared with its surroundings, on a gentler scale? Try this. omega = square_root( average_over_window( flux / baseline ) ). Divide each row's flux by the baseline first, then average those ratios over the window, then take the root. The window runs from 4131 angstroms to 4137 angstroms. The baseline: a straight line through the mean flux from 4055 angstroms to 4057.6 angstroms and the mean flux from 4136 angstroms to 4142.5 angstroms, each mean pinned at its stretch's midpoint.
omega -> 0.98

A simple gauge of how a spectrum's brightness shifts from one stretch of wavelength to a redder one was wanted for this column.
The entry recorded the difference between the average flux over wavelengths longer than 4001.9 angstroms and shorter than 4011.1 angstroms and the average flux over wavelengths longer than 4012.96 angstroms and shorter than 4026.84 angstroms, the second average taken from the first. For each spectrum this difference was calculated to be -0.46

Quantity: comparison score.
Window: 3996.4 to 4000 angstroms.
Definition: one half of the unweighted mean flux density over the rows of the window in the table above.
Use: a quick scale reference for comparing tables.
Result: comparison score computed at 3.38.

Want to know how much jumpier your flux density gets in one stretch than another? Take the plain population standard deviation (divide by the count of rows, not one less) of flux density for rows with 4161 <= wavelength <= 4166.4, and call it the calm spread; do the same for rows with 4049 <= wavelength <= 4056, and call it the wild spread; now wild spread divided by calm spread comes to 1.0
